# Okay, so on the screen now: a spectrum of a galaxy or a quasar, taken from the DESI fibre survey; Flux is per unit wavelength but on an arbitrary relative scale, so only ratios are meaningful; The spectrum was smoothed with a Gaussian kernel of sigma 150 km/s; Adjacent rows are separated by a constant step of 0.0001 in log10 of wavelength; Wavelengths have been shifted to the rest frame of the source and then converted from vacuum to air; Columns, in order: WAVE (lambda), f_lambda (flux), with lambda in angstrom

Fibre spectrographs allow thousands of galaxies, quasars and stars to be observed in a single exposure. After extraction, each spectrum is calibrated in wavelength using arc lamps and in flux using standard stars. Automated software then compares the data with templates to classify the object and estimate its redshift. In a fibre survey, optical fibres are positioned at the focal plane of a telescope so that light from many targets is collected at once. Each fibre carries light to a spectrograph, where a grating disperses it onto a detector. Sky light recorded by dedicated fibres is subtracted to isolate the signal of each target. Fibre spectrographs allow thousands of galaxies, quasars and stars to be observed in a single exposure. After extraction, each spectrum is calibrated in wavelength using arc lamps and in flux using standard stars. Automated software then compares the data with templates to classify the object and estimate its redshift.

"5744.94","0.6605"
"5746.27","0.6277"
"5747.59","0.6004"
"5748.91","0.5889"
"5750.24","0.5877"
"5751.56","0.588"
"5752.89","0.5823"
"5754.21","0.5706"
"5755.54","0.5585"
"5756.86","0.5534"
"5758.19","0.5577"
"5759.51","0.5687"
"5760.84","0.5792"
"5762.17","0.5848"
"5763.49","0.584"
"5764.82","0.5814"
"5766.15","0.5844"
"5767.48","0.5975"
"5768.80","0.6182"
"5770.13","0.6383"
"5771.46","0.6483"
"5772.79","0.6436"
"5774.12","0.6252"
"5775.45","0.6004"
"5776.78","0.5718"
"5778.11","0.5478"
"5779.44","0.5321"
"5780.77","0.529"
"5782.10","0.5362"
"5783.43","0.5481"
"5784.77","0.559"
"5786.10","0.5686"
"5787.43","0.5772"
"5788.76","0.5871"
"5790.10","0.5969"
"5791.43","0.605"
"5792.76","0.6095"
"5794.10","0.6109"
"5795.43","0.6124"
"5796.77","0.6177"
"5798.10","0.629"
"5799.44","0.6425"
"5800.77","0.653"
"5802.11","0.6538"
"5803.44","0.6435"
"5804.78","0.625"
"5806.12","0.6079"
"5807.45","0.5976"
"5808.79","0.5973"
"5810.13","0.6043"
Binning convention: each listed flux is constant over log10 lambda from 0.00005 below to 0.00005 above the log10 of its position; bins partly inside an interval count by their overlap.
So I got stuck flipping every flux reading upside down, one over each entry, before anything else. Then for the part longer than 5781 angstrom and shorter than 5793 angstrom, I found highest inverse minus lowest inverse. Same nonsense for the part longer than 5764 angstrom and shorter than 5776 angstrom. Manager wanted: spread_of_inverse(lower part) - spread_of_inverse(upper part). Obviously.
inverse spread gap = -0.05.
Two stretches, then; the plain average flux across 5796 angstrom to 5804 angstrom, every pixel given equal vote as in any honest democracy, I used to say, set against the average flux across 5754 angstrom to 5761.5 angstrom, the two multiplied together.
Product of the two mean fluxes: 0.361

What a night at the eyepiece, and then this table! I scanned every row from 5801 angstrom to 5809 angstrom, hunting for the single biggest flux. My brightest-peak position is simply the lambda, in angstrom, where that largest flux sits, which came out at 5802.11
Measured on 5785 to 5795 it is 5794.10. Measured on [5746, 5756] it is 5746.27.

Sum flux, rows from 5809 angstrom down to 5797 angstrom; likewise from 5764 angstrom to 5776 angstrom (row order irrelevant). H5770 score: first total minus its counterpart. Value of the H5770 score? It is 0.11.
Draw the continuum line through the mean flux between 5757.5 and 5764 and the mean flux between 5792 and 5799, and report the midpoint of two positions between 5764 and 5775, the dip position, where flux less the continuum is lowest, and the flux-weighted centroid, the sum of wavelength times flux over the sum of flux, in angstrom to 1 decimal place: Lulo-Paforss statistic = 5767.2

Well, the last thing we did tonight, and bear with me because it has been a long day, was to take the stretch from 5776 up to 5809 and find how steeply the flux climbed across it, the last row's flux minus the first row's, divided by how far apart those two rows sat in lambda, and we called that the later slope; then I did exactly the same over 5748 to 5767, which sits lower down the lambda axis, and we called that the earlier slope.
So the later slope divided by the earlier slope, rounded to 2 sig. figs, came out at -3.1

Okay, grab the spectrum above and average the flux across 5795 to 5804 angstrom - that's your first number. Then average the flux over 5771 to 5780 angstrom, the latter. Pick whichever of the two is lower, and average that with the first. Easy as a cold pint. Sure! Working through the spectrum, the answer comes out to 0.616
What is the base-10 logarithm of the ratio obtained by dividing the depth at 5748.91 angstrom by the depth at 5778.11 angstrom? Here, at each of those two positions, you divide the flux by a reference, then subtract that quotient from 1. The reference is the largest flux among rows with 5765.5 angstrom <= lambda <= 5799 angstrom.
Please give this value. -0.23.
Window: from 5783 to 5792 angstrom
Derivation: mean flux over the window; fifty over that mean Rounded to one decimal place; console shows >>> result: 86.6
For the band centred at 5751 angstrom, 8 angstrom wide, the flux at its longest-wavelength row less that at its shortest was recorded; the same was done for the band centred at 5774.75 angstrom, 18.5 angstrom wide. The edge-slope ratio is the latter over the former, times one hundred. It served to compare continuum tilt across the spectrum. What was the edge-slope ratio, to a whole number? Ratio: 122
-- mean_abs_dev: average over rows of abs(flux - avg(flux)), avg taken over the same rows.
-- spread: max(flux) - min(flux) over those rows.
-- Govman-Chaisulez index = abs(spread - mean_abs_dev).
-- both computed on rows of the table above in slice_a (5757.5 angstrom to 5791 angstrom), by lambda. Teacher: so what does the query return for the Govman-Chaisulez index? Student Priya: 0.094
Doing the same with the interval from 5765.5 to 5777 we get 0.054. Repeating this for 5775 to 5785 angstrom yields 0.053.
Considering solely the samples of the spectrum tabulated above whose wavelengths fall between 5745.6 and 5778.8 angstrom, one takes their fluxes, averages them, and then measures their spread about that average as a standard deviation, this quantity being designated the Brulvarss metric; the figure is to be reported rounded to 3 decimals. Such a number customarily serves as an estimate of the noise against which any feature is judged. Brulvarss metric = 0.028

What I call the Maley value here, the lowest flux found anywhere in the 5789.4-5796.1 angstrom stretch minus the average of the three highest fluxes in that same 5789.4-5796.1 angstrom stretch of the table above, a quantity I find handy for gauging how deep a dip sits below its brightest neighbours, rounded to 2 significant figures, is -0.014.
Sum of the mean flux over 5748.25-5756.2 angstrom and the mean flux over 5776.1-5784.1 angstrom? 1.12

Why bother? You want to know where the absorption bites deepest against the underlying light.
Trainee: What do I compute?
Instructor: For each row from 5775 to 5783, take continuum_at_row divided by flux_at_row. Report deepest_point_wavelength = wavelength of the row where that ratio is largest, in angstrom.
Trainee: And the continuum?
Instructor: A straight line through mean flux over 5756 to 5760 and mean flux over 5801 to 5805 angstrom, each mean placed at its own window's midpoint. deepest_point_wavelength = 5780.77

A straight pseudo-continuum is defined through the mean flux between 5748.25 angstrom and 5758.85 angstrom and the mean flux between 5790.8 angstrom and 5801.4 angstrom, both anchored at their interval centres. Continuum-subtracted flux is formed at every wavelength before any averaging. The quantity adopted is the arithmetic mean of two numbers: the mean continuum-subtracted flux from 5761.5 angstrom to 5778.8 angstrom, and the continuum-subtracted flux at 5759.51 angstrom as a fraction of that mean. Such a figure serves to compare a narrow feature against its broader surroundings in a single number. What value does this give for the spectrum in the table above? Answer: -0.61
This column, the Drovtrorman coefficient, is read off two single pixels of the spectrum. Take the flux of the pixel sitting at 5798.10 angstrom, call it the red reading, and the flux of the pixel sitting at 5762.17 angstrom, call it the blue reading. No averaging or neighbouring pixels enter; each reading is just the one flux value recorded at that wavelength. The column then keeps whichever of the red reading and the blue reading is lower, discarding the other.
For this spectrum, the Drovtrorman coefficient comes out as 0.585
